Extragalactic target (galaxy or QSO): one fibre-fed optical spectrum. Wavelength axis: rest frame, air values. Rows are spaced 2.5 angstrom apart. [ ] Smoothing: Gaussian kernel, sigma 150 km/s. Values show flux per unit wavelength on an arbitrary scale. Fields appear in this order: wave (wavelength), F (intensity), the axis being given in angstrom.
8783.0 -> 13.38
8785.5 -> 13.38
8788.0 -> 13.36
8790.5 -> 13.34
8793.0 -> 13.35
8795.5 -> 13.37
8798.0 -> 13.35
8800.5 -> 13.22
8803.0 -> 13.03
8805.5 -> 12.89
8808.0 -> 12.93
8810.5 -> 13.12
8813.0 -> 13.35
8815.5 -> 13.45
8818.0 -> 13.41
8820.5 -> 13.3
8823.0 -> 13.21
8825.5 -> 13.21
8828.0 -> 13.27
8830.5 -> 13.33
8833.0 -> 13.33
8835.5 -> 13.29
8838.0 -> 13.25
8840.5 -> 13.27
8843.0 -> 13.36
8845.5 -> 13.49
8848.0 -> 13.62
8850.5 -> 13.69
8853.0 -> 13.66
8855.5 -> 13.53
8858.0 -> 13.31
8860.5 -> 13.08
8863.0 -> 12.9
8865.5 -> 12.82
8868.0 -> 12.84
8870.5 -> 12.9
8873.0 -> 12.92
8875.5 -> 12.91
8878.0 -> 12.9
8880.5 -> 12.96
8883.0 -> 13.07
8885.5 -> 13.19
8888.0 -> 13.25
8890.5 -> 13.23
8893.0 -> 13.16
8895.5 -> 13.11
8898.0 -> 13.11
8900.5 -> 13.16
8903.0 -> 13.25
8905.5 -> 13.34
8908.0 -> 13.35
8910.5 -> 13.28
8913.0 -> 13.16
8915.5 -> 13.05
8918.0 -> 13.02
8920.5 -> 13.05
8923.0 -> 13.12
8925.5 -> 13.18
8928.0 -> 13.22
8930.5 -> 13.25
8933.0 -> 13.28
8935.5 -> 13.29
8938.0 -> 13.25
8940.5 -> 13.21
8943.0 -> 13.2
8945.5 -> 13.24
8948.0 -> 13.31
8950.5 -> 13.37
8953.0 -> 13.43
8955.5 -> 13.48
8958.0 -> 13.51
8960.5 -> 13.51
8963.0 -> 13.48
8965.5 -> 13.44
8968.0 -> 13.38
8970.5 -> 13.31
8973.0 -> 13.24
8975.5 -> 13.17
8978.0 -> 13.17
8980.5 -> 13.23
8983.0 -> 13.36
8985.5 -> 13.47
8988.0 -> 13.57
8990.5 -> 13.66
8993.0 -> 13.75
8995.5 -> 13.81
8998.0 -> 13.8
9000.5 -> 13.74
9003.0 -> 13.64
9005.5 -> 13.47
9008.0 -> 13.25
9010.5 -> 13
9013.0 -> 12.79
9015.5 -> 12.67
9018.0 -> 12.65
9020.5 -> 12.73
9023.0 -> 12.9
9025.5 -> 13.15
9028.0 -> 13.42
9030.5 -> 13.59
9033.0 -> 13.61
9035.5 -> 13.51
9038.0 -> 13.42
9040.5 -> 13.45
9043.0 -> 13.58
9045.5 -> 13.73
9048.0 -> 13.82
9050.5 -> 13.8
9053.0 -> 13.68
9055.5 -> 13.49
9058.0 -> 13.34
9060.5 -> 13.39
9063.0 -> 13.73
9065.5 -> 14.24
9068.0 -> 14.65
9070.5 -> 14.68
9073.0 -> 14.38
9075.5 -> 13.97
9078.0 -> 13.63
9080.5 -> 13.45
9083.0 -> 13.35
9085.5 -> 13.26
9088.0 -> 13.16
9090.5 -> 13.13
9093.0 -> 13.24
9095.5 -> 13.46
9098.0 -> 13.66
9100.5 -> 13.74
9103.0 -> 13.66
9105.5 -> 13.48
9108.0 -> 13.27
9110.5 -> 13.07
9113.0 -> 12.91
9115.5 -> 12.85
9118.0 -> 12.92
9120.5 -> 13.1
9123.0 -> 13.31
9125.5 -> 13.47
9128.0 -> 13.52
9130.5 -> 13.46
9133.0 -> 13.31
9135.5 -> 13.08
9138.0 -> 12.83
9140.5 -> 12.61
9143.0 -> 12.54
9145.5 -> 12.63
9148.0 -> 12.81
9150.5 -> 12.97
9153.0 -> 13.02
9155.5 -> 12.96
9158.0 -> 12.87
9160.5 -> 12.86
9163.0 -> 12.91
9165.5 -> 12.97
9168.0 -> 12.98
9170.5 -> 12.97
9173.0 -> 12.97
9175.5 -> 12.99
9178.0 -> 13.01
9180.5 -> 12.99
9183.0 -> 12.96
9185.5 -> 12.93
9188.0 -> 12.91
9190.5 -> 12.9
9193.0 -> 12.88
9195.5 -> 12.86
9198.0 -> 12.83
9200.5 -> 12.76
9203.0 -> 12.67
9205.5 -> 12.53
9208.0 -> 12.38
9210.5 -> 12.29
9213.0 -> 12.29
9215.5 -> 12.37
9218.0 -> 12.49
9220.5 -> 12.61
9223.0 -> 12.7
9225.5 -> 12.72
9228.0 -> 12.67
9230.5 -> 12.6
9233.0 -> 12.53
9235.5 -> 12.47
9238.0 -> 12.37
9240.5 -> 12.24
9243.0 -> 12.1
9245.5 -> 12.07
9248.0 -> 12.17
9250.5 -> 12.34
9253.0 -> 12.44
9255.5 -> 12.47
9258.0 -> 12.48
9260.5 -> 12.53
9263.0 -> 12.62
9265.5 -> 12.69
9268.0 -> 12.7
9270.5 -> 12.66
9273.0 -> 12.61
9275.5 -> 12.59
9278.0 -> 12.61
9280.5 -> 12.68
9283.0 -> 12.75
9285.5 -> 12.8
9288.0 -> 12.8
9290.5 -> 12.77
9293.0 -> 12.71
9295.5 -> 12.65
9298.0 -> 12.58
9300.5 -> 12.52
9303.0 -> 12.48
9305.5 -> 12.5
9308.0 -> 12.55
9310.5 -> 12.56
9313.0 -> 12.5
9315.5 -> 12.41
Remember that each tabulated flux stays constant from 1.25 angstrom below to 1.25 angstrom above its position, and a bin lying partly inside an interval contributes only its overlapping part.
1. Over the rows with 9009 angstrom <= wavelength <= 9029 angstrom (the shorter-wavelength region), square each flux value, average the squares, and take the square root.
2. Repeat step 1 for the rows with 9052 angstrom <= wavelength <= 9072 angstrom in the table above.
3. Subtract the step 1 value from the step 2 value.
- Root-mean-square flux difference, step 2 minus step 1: 1.0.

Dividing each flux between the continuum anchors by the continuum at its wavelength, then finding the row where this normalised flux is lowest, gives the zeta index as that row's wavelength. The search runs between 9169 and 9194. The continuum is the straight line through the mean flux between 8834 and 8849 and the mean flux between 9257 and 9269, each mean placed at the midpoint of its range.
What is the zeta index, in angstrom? 9193.0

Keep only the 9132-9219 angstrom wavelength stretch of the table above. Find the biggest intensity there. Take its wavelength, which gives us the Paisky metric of 9133.0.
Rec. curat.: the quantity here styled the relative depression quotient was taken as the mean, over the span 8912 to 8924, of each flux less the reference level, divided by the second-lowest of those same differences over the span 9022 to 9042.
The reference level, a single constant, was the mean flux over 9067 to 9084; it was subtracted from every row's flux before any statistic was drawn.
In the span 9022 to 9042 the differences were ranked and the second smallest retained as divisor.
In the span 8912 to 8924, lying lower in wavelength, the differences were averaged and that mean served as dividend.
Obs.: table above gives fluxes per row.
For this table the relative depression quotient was 1.08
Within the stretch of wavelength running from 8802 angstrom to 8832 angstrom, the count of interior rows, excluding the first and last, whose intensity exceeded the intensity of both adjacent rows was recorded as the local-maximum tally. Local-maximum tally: 1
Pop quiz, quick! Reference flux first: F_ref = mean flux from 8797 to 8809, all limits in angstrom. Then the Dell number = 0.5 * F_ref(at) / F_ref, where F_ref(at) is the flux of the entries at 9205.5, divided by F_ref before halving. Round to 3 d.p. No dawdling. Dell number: 0.479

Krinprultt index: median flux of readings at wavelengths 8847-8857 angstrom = 13.6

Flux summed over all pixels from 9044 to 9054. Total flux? 55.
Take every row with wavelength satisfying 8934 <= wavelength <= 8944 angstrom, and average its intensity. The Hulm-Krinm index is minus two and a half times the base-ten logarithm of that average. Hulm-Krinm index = -2.80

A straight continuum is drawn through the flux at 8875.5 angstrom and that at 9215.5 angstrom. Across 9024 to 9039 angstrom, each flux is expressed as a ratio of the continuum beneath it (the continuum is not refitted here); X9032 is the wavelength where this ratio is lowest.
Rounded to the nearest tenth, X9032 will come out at 9025.5 angstrom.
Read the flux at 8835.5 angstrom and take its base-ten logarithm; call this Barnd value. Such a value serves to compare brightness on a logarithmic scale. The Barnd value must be 1.12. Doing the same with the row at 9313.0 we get 1.10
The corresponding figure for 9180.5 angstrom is 1.11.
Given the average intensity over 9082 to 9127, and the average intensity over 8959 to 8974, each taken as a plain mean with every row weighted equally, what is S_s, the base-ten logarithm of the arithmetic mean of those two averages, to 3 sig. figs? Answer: 1.13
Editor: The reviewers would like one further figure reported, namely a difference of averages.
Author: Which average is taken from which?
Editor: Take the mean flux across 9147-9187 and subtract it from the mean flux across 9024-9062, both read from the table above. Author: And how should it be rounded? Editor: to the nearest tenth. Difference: 0.6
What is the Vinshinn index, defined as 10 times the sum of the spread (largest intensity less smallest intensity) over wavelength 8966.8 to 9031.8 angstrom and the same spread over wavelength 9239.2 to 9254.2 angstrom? 15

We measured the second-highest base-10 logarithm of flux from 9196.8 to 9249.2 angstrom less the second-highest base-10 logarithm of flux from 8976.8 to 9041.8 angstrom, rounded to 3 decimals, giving -0.034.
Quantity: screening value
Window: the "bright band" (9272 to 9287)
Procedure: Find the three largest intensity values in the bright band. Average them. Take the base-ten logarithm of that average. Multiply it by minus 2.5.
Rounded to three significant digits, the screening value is -2.76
